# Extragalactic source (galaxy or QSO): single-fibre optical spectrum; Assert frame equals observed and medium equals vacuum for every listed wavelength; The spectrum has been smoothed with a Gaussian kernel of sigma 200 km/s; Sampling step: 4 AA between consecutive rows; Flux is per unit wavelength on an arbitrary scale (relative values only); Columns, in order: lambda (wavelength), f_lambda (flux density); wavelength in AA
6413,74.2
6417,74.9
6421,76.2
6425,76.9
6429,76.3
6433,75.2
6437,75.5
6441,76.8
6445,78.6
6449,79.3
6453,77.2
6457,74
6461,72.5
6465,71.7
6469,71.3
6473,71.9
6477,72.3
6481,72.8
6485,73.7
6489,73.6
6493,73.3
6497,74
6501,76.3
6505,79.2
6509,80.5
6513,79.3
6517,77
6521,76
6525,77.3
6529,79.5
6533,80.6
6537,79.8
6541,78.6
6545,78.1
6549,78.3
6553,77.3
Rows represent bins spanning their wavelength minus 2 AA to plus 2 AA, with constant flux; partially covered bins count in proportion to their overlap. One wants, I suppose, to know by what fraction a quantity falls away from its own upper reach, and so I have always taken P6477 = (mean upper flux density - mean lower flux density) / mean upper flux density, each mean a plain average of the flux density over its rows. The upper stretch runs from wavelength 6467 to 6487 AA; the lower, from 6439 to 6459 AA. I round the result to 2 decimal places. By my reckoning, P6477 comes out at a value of -0.07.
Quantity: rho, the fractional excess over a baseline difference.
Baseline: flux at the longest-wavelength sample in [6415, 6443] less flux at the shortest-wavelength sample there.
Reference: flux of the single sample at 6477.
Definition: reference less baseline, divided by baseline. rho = 37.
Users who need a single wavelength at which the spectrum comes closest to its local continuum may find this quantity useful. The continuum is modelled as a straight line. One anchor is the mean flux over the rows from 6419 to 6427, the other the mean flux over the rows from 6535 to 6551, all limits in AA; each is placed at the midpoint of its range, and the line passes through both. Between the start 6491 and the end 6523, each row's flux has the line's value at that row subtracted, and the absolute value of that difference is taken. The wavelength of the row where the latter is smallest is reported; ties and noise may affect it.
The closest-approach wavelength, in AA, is 6513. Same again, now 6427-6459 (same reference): 6441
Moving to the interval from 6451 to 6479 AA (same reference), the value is 6453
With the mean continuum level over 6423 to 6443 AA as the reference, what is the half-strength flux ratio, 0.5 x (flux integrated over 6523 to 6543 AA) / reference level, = 10.4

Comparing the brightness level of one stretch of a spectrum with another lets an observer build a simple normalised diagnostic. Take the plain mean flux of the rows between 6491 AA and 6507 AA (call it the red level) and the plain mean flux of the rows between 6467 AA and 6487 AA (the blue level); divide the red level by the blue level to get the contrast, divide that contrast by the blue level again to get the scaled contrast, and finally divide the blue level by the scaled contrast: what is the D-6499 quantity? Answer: 5013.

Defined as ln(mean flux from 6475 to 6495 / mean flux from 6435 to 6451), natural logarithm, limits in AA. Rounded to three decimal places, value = -0.059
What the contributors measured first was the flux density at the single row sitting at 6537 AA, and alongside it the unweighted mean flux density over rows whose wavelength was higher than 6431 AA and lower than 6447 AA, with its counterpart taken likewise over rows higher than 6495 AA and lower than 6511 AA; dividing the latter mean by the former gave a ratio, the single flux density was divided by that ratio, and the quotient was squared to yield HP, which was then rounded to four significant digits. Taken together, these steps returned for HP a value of 6209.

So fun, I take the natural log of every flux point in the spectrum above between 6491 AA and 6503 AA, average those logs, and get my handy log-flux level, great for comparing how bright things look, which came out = 4.31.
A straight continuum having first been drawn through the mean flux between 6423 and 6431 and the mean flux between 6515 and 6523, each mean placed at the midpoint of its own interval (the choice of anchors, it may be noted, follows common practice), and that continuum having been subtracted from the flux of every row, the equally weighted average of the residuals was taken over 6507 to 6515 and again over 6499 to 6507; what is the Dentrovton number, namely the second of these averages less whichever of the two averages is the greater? -2.2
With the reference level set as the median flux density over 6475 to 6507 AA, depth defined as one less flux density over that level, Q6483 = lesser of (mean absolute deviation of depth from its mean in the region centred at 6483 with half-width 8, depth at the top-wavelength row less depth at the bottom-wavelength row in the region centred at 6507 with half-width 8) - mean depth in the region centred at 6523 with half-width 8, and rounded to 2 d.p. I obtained 0.01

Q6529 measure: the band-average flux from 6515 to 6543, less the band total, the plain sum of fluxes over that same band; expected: -470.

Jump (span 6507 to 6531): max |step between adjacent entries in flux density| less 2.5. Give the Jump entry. -0.20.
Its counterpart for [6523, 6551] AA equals -0.30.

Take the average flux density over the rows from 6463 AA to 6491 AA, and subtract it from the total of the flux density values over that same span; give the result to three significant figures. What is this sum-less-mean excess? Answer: 435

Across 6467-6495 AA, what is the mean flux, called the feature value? 72.7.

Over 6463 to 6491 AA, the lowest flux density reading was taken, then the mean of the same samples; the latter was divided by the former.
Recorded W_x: 1.02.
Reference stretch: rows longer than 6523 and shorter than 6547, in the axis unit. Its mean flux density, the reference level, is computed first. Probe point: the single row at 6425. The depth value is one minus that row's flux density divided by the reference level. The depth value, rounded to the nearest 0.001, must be 0.026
